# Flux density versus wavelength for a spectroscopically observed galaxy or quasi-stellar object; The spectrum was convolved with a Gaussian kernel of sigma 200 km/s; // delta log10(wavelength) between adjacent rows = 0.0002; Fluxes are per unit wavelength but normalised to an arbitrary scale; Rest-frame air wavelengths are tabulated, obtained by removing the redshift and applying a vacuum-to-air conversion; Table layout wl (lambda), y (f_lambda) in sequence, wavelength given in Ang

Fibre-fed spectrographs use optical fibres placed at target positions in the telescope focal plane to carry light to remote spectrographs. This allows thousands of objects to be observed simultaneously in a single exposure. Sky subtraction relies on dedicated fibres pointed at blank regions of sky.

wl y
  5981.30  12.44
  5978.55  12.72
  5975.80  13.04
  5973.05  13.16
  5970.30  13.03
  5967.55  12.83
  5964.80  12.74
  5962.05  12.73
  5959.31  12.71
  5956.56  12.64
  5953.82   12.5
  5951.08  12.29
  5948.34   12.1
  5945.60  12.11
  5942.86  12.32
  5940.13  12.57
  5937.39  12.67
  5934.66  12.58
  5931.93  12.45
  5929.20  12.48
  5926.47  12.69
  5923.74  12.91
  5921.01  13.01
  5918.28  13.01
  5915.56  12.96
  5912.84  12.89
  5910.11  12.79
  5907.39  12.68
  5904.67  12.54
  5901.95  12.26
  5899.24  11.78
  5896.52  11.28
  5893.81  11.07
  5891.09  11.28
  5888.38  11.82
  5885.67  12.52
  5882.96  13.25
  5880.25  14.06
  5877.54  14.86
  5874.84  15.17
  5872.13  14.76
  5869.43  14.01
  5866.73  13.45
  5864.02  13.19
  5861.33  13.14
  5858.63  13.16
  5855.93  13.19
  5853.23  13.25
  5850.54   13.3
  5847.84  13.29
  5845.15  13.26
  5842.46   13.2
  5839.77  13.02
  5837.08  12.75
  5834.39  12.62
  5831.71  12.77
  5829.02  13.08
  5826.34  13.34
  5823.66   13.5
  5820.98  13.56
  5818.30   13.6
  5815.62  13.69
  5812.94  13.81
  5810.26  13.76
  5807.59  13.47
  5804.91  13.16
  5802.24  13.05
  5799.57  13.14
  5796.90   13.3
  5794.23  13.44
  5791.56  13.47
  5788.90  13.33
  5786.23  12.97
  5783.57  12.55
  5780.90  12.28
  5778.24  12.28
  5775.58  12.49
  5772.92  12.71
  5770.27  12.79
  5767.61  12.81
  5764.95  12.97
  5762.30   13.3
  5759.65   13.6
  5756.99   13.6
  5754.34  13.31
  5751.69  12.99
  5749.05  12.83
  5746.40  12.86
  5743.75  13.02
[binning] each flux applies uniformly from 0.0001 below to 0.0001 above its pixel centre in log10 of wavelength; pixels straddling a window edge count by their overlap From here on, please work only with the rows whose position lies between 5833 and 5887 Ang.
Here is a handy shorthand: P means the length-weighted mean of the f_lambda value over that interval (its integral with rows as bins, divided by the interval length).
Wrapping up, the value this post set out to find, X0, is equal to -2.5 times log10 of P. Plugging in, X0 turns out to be -2.82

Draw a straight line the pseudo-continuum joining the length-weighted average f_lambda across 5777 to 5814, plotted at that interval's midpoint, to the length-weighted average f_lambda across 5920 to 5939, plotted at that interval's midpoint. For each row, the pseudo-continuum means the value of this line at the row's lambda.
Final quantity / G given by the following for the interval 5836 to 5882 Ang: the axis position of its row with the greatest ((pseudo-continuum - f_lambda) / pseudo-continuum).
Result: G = 5837.08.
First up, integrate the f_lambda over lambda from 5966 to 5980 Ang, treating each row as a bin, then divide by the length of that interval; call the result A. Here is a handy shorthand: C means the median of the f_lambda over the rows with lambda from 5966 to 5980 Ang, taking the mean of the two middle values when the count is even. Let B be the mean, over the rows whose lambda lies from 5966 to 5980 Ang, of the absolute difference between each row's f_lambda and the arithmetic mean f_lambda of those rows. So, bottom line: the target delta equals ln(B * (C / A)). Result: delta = -1.9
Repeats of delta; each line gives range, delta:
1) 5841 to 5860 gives -3.1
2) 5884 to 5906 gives -0.8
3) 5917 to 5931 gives -1.7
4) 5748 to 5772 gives -1.3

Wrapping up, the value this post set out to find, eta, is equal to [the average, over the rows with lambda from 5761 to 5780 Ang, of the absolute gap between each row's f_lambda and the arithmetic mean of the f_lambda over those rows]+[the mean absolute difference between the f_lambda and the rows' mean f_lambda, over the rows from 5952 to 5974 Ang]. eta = 0.39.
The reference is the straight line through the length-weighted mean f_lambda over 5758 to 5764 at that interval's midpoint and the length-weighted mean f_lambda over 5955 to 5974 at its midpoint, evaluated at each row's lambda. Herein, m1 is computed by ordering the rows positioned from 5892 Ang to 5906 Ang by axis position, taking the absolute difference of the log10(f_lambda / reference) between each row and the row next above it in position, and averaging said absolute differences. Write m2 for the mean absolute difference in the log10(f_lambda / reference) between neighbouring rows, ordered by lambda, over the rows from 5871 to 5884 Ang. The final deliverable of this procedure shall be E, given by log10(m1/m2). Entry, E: -0.10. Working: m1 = 0.014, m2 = 0.0175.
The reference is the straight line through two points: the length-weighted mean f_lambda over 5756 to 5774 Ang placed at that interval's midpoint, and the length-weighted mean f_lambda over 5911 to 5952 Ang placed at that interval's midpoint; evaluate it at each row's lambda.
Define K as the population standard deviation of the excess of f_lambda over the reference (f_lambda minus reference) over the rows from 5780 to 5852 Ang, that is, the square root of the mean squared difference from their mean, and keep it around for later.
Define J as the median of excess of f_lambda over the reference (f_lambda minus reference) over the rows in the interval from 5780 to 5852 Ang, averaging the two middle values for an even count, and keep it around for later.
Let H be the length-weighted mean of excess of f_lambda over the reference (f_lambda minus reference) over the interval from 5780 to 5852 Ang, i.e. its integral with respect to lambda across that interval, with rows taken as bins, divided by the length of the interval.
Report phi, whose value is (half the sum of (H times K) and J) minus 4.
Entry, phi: -3.79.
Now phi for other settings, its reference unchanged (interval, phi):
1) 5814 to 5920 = -3.72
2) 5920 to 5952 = -4.05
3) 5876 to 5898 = -4.42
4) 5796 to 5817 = -3.74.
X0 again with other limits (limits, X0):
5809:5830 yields -2.83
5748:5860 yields -2.80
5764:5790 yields -2.76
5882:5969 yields -2.74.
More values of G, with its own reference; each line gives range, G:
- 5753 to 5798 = 5778.24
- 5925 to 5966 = 5948.34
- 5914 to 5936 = 5931.93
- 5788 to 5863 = 5834.39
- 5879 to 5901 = 5893.81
